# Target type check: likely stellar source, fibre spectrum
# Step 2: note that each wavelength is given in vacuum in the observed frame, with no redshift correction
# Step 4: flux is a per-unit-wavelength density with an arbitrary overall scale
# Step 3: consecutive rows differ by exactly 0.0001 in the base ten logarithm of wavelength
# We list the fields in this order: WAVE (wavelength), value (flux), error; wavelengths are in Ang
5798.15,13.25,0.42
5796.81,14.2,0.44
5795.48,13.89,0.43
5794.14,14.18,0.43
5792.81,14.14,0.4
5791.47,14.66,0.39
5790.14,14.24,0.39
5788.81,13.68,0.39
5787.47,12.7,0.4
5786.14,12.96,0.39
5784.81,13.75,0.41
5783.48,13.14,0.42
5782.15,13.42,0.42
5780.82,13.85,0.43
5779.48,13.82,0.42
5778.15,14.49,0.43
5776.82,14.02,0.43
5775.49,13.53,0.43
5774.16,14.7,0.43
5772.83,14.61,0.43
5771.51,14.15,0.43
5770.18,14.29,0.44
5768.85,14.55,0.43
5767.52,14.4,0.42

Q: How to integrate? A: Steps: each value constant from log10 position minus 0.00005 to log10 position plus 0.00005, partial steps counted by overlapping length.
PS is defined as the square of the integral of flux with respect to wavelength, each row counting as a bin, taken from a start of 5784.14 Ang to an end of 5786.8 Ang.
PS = 1266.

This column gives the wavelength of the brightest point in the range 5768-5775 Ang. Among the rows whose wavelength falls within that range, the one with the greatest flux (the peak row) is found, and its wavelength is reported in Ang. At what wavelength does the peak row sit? 5774.16 Ang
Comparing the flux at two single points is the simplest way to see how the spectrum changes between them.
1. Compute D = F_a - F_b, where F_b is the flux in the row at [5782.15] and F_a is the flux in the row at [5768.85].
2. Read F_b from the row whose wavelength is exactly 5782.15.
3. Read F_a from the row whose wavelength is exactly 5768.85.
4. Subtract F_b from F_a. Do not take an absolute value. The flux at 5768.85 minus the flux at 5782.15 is 1.13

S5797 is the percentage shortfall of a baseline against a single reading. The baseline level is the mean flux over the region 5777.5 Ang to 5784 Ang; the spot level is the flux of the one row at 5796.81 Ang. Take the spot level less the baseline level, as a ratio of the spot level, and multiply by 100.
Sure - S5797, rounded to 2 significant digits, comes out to 3.2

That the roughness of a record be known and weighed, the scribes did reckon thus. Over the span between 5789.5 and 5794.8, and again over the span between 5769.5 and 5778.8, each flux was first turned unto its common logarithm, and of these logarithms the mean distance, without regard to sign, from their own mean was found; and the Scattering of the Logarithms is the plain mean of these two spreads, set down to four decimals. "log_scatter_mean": 0.0073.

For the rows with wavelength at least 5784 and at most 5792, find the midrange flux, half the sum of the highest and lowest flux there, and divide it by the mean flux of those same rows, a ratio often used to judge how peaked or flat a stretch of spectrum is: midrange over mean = 1.00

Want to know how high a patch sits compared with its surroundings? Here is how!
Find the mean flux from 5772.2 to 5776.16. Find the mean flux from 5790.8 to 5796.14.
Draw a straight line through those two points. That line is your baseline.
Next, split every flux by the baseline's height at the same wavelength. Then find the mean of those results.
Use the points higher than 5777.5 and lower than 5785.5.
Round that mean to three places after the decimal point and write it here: 0.964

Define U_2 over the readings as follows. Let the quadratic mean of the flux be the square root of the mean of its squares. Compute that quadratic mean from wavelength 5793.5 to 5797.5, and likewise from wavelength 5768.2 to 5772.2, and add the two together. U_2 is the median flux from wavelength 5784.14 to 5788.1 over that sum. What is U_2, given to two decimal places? 0.46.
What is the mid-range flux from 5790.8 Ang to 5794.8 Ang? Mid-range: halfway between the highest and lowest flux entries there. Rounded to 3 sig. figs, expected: 14.4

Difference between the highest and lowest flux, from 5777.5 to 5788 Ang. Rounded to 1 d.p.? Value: 1.8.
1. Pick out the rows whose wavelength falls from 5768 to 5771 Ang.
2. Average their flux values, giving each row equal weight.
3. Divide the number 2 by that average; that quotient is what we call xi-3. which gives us 0.139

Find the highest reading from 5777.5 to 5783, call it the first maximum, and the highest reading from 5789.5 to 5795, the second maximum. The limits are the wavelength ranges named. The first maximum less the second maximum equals -0.2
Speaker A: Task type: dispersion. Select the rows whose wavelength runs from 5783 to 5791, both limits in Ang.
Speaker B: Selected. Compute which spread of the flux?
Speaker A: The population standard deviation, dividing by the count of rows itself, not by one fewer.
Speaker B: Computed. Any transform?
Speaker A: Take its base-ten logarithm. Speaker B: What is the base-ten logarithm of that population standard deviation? -0.279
